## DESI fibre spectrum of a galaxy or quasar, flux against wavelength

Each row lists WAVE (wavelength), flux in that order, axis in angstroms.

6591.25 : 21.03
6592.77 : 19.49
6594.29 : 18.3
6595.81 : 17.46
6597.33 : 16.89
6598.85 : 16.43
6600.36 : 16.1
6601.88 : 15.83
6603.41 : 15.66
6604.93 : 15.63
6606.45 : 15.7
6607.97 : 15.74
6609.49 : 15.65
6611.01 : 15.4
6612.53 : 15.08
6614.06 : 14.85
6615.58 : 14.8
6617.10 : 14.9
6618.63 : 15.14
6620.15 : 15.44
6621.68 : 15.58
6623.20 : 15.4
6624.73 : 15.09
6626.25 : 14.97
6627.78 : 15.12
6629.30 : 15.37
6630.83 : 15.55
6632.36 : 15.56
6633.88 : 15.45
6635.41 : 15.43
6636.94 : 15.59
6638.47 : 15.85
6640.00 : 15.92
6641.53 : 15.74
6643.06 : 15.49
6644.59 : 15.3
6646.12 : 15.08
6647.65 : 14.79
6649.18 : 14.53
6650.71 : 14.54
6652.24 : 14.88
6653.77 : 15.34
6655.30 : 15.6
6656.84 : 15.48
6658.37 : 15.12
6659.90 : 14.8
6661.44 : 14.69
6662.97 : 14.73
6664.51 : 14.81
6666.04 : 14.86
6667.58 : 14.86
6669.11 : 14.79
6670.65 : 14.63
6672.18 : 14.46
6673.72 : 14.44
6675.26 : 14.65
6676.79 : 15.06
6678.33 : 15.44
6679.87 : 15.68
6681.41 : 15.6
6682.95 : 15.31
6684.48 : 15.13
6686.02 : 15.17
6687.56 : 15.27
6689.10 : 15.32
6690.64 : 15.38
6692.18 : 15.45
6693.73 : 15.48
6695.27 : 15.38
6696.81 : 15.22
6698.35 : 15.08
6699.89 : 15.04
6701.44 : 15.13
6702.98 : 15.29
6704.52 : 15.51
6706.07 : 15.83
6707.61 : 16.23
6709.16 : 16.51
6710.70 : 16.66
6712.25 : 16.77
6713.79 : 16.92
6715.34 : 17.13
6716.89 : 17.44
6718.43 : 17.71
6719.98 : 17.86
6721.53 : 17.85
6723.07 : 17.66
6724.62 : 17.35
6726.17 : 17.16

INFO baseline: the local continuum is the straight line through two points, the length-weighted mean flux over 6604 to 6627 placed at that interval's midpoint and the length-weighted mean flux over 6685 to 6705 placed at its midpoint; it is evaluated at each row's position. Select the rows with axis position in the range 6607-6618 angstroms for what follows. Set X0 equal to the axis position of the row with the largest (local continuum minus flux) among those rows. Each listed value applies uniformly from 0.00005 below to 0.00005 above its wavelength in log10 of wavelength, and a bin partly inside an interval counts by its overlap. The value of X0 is 6615.58 angstroms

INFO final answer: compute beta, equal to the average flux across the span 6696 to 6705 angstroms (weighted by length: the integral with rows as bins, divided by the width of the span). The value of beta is 15.2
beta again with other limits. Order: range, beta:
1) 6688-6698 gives 15.4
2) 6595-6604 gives 16.4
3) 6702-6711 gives 16.0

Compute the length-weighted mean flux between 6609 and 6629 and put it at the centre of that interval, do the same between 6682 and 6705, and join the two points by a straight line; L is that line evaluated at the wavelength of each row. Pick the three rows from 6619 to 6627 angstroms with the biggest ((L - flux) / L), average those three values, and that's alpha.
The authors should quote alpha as 0.00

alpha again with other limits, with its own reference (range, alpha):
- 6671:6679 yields 0.05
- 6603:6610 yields -0.03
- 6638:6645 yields -0.02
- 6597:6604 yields -0.05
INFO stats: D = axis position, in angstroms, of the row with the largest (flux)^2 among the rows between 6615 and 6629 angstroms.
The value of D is 6621.68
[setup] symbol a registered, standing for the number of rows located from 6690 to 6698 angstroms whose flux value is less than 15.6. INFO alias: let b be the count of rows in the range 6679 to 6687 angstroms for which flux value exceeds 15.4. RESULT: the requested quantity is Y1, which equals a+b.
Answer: 7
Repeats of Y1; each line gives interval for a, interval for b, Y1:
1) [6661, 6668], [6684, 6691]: 5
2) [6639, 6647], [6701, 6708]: 6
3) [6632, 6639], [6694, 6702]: 4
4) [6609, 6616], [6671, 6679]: 5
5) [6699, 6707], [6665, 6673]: 4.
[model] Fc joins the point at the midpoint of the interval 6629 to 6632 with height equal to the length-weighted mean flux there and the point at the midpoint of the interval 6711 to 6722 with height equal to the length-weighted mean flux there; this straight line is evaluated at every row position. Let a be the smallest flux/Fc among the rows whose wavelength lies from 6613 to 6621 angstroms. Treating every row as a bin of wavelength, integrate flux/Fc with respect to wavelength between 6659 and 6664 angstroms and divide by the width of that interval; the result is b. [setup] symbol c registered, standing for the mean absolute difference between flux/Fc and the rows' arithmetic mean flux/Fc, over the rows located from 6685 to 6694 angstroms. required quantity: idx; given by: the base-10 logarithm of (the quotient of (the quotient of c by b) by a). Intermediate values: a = 0.98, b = 0.91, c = 0.003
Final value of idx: -2.52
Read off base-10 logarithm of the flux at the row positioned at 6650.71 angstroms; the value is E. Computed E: 1.16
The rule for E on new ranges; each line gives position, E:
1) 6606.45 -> 1.20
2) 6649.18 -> 1.16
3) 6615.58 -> 1.17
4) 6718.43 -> 1.25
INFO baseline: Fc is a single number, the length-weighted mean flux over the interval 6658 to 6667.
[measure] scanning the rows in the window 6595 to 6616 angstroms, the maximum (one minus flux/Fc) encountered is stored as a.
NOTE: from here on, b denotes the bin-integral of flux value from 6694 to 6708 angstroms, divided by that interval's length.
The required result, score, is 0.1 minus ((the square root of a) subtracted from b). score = -15.3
